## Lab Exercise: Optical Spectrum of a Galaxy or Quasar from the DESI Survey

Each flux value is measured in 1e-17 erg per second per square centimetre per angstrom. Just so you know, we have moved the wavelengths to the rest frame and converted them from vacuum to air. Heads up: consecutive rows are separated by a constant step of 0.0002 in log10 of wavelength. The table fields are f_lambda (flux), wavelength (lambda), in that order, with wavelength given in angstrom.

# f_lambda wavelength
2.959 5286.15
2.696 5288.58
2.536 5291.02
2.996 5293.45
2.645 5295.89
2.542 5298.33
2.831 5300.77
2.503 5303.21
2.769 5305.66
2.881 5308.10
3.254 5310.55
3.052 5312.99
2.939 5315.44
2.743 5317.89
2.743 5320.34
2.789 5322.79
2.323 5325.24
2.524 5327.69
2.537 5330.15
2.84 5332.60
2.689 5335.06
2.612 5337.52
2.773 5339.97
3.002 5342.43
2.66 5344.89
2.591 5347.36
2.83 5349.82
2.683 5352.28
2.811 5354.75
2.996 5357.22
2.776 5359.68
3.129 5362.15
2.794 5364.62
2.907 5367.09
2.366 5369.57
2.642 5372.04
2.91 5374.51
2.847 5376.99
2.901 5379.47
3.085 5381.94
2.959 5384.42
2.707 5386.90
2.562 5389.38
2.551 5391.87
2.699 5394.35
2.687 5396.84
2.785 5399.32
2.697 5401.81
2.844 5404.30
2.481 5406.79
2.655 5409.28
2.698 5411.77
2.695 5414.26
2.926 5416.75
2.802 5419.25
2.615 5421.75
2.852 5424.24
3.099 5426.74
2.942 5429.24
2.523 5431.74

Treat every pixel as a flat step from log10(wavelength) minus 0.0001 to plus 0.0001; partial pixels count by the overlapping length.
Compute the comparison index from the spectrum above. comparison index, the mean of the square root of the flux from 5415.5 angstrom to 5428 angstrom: 1.69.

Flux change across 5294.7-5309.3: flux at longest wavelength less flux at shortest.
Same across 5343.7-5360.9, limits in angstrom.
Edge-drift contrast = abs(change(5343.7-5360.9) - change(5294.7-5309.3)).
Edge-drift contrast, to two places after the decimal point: 0.12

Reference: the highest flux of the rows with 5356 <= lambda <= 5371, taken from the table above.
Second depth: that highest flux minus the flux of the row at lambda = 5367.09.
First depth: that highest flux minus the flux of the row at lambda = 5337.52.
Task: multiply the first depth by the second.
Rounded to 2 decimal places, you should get 0.11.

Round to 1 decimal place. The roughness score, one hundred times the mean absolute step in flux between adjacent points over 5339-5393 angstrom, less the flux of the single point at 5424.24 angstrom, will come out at 17.5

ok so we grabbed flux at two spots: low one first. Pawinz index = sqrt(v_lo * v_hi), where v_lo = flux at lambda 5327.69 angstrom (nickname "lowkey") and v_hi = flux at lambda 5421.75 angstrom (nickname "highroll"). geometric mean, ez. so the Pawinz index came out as 2.57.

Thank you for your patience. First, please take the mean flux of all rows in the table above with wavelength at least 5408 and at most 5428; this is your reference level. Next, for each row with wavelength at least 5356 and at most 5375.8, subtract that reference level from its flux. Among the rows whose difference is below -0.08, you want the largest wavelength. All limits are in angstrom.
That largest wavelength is 5372.04 angstrom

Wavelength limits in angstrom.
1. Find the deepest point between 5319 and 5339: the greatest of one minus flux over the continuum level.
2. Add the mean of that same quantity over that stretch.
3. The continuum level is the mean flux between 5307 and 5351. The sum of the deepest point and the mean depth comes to 0.21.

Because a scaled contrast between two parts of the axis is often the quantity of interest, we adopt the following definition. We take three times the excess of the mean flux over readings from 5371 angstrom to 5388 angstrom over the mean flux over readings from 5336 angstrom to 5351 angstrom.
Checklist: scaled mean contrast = 0.4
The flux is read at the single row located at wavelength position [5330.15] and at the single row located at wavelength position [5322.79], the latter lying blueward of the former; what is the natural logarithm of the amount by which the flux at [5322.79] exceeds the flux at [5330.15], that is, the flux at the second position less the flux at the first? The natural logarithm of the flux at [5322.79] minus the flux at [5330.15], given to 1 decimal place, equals -1.4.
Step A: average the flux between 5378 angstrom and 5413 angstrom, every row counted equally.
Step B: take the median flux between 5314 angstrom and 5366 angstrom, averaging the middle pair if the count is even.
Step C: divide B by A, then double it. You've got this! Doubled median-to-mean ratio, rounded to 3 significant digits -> 2.03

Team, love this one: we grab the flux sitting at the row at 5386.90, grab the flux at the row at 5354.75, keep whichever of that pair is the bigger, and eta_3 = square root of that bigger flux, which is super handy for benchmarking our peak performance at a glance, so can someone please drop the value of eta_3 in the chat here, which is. 1.68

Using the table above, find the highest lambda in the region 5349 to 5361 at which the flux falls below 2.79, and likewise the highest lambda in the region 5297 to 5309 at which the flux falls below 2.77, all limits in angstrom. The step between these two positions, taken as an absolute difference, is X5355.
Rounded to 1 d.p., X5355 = 54.0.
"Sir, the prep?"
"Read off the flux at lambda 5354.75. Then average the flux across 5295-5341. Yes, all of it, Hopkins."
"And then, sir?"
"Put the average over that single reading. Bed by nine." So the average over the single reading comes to 0.97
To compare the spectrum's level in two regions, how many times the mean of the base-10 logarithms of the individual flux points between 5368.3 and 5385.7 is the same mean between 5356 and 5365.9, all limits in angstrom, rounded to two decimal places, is 0.96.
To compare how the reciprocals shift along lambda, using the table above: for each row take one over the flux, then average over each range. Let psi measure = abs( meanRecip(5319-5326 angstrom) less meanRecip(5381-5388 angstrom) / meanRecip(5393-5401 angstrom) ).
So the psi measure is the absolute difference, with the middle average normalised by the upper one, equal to 0.55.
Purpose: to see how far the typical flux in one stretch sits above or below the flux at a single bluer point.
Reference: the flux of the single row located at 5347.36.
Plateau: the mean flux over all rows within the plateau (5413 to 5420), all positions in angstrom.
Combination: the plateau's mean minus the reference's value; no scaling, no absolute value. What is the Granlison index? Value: 0.22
